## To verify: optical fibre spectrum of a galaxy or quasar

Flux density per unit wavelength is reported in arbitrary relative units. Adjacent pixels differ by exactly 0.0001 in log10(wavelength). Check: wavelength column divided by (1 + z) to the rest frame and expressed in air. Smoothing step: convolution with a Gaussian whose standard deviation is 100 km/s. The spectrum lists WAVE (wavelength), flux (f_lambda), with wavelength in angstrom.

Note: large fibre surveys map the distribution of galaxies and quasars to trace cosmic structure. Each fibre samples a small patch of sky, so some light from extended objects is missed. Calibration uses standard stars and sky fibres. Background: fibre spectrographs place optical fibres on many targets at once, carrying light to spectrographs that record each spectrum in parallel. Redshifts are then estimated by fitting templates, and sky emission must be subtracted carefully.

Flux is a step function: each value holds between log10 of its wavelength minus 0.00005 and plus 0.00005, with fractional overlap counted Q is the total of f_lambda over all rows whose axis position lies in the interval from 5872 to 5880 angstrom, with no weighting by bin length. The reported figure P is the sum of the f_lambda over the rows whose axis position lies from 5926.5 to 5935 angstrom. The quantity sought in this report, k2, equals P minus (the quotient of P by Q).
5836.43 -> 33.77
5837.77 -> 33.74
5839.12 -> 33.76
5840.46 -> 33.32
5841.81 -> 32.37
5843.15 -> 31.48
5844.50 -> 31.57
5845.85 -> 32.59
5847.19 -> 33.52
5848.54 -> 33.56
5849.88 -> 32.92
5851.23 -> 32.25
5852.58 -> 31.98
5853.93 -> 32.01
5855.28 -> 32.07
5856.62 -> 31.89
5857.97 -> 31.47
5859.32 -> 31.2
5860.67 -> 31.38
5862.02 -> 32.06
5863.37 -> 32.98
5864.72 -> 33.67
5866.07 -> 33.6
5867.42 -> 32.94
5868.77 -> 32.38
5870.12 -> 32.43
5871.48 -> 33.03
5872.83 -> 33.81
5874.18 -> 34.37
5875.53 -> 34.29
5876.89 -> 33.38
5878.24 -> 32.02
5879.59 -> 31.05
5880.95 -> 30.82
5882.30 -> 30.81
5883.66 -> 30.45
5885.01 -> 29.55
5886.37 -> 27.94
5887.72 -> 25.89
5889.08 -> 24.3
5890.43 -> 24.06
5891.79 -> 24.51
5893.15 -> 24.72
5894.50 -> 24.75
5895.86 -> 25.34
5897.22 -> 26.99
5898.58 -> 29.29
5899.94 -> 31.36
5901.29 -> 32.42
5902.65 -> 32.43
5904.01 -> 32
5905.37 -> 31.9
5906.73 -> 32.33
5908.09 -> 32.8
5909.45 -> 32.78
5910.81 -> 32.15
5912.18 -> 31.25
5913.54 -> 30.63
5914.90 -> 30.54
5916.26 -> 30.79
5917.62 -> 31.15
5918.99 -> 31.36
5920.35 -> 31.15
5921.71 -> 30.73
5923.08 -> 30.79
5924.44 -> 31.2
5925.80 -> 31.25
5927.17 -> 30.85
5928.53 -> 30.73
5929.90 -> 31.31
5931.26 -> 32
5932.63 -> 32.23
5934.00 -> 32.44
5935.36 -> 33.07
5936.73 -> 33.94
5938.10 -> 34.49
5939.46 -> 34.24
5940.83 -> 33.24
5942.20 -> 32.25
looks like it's 189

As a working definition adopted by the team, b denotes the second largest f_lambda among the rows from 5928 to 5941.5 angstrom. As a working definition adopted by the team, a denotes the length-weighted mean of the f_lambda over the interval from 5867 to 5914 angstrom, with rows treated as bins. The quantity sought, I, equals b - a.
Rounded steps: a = 30.3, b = 34.24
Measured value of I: 4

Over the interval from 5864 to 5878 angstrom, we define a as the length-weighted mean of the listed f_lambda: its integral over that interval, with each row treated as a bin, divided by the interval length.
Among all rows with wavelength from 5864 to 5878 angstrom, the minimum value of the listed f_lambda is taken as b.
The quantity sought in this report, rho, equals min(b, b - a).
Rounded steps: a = 33.3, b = 32.38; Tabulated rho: -0.97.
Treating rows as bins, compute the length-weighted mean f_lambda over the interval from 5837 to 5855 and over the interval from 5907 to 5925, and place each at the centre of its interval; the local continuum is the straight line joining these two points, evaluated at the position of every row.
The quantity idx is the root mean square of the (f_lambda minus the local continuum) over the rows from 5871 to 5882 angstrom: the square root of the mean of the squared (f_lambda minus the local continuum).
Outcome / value 1.5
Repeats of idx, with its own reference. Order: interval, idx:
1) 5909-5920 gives 0.7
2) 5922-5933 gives 0.6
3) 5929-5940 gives 2.3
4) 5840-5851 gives 0.8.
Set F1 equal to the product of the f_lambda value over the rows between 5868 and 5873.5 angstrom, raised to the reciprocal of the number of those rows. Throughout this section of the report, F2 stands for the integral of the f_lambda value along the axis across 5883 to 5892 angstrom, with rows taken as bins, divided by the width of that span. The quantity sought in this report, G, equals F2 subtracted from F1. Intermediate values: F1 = 32.9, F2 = 26.8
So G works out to 6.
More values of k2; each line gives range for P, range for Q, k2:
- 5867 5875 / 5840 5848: 198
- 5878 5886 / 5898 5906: 184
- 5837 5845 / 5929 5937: 195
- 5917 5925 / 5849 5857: 185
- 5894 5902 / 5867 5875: 169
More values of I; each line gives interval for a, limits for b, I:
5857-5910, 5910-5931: 1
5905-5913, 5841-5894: 2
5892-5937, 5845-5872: 3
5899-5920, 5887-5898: -6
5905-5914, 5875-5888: 1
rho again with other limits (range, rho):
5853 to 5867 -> -1.05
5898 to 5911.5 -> -2.67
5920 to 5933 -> -0.48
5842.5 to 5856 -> -0.91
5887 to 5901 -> -2.26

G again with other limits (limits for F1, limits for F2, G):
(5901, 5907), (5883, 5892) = 5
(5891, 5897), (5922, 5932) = -6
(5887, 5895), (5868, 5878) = -9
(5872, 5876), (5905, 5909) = 2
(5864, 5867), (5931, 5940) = 0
